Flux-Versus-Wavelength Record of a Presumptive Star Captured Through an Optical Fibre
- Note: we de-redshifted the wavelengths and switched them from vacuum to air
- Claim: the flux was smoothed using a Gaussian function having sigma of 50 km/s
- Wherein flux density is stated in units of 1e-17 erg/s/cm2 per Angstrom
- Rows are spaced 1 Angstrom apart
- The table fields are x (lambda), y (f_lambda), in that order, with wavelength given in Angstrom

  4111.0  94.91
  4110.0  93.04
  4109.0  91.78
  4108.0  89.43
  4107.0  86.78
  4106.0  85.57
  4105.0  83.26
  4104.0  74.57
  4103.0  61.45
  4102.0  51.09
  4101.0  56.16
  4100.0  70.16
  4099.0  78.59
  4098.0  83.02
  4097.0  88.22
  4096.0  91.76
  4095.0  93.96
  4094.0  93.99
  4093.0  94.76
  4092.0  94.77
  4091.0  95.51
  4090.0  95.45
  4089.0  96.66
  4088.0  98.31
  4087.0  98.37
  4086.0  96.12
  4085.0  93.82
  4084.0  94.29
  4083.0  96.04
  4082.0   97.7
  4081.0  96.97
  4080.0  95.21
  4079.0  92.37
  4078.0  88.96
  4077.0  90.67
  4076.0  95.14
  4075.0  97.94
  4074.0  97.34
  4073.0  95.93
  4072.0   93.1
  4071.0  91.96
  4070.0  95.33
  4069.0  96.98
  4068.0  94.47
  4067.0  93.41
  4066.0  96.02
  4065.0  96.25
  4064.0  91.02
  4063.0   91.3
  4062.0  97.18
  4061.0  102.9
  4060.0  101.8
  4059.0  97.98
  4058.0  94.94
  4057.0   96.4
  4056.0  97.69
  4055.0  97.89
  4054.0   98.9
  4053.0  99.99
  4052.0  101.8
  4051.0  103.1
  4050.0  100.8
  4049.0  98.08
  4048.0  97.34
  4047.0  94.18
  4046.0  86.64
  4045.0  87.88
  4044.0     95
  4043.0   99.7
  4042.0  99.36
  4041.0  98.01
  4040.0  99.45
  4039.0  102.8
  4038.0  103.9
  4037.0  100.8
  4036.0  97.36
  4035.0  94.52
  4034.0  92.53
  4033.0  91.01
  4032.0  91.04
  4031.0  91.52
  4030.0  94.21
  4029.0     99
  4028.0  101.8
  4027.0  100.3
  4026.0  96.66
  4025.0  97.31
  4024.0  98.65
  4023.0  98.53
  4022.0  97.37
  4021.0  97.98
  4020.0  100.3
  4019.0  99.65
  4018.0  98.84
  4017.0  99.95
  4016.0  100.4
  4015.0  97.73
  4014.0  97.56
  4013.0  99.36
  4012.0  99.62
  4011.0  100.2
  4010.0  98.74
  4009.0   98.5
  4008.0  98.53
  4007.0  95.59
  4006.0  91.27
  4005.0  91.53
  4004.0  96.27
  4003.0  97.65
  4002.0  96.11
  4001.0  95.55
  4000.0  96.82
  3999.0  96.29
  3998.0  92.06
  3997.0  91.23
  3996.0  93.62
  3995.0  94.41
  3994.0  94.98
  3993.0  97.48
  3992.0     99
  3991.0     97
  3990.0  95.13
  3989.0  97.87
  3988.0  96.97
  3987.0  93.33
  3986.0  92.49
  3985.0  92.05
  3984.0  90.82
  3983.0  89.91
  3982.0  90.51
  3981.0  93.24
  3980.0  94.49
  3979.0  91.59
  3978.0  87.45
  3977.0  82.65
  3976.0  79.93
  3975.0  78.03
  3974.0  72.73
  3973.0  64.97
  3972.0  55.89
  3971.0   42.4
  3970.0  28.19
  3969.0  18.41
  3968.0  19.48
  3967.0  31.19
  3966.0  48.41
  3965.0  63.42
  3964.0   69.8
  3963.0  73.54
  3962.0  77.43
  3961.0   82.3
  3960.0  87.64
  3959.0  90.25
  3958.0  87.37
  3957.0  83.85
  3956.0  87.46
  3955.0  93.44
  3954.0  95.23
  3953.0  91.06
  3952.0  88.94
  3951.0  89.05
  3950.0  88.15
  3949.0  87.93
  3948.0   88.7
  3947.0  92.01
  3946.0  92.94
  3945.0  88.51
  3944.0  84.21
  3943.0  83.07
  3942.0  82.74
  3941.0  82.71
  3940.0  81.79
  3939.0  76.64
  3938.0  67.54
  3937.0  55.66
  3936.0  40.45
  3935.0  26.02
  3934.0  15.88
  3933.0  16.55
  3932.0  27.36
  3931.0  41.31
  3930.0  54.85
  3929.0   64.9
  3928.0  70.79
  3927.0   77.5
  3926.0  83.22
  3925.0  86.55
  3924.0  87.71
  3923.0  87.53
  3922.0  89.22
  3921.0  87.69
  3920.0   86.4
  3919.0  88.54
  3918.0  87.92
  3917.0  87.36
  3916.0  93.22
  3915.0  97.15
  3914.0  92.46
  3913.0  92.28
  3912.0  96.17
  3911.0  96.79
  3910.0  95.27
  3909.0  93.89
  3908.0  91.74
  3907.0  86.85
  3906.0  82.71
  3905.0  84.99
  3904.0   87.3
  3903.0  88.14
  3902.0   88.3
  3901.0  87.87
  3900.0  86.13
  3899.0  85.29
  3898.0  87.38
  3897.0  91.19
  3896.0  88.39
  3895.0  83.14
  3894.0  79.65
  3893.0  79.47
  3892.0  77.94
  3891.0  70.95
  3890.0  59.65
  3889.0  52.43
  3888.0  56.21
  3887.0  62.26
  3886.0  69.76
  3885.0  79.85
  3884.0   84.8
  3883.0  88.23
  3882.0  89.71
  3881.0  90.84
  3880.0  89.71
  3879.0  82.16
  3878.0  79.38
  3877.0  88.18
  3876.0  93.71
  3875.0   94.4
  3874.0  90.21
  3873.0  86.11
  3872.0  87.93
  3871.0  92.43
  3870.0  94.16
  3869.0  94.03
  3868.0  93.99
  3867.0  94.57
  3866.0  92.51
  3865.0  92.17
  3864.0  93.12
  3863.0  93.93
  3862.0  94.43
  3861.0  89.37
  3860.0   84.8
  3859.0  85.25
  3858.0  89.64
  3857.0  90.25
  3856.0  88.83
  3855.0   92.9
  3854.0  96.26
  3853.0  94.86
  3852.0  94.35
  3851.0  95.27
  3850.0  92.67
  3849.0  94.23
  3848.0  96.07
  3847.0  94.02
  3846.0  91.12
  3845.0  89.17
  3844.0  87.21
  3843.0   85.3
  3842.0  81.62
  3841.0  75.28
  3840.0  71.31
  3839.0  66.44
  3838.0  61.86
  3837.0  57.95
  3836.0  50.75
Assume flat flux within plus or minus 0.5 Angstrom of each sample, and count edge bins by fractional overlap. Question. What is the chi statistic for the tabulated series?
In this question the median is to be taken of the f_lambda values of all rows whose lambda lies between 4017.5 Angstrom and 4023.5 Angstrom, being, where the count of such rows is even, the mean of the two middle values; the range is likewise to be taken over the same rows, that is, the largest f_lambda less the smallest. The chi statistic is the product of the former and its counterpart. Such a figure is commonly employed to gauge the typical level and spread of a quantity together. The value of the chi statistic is 289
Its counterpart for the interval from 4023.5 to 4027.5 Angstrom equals 357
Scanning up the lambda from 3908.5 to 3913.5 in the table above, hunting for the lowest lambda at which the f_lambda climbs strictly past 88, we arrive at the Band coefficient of 3909.0 Angstrom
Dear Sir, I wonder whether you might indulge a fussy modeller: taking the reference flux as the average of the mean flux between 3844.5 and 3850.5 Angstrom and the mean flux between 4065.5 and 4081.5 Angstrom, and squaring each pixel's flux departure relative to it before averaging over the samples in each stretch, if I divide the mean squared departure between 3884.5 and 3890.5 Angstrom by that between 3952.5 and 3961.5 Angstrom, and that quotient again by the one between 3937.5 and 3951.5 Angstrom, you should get 0.21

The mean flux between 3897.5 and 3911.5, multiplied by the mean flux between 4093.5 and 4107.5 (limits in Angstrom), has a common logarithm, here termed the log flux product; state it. 3.84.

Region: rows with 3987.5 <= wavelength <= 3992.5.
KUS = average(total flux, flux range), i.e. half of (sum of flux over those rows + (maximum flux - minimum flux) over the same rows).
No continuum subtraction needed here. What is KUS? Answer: 245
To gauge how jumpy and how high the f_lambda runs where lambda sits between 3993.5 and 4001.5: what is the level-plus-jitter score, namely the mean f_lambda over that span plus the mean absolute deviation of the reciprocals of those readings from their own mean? 94.4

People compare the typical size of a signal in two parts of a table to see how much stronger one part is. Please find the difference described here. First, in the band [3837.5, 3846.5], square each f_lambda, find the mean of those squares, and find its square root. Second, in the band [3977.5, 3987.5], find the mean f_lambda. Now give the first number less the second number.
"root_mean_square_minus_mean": -12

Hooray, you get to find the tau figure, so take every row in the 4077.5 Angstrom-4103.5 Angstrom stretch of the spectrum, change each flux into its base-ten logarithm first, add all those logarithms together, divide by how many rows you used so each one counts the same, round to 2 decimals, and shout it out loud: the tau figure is 1.94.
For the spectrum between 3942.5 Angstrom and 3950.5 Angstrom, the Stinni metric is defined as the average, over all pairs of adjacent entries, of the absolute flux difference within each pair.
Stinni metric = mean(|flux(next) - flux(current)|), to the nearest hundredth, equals 2.16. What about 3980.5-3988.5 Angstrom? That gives 1.48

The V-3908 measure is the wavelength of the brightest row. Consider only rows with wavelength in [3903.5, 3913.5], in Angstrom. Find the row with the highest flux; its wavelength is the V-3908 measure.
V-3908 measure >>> 3911.0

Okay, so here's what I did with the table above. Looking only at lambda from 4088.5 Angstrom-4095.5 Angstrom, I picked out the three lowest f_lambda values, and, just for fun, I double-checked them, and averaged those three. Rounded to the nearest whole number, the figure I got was 94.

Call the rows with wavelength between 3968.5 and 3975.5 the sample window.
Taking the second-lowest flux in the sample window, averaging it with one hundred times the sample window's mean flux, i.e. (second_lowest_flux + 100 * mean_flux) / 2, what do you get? 2590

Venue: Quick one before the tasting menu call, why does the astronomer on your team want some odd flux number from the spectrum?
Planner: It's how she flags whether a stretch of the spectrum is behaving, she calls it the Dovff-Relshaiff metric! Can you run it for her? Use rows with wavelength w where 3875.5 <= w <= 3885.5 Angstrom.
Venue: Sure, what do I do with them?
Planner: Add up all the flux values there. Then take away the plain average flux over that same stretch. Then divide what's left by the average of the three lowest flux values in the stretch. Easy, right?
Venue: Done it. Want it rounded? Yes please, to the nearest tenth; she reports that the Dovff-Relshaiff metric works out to 9.7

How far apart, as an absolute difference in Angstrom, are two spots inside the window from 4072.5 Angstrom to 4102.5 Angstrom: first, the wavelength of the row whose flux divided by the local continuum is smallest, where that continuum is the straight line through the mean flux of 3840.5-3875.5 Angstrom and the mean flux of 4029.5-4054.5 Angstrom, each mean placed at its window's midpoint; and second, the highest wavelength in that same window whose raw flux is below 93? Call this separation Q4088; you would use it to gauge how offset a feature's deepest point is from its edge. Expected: 0 Angstrom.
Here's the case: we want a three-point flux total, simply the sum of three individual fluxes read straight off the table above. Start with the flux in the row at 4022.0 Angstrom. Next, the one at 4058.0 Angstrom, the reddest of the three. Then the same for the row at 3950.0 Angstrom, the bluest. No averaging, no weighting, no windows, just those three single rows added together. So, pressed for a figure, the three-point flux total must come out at 280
